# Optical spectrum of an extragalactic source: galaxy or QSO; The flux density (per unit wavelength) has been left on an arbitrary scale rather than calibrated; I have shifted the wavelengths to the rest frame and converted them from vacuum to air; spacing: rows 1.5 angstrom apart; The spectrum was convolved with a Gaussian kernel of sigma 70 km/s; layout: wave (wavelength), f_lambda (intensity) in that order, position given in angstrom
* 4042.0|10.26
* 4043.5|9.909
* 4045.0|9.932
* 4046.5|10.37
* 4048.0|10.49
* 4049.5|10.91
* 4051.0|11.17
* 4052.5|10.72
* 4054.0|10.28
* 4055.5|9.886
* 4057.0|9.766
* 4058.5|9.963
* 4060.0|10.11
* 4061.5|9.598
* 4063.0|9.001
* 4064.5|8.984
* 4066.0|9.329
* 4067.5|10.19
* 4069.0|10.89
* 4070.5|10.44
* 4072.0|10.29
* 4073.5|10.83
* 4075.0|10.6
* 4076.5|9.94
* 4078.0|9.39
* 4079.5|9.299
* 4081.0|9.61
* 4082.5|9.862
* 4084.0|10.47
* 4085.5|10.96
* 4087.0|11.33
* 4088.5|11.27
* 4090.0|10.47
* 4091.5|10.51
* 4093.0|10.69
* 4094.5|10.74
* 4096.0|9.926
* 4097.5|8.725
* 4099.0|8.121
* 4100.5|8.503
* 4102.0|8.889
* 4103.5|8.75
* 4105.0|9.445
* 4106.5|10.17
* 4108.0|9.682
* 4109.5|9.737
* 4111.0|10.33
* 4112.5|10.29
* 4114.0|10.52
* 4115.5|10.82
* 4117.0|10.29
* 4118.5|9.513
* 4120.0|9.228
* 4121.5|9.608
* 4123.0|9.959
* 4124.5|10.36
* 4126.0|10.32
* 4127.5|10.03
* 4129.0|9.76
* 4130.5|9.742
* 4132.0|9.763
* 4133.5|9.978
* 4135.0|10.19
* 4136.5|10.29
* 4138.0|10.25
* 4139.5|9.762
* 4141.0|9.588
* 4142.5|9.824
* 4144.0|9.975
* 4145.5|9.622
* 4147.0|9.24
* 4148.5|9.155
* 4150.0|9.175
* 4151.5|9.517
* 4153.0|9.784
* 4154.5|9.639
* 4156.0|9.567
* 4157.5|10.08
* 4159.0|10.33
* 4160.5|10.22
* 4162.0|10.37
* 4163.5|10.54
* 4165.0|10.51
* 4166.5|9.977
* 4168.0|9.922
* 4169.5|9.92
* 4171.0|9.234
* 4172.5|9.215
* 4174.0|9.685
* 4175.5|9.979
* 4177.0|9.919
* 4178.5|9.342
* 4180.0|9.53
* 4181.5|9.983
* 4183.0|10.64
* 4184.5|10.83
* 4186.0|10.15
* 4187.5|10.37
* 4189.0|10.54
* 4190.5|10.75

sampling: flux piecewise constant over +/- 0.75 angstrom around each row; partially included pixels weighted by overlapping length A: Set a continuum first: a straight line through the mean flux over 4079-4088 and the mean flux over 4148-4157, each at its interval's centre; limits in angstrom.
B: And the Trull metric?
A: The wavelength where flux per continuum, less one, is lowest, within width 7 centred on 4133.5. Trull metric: 4130.5 angstrom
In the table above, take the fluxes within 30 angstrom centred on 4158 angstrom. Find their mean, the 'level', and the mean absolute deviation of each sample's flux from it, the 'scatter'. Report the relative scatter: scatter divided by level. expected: 0.039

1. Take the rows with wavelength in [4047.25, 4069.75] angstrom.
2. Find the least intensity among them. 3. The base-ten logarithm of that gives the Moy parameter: 0.953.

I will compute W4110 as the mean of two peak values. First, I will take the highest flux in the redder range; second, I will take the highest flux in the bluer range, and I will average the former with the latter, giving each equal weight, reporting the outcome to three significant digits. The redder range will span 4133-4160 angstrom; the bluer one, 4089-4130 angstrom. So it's 10.6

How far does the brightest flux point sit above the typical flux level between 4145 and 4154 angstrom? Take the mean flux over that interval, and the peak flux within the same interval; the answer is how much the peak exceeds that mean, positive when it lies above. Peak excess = 0.37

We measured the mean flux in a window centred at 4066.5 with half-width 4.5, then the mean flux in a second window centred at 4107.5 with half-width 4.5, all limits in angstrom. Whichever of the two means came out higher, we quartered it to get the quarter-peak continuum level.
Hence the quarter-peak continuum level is 2.45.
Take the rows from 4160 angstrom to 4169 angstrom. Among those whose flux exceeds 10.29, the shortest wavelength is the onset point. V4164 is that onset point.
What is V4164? 4162.0 angstrom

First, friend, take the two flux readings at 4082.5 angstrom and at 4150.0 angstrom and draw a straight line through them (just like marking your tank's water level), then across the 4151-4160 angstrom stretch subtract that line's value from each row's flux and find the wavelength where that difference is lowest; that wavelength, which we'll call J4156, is 4151.5 angstrom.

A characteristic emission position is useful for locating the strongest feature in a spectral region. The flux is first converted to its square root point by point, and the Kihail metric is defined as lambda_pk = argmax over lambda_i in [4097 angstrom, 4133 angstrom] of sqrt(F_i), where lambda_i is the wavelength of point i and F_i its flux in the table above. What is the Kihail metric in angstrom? 4115.5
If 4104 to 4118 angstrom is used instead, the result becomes 4115.5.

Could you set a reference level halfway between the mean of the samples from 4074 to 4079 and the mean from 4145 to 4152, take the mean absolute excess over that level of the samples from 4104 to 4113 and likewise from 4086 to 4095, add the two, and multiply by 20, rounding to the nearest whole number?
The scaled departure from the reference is 31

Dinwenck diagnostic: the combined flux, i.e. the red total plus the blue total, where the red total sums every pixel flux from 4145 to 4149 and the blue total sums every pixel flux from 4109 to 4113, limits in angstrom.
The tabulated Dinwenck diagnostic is 58.4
